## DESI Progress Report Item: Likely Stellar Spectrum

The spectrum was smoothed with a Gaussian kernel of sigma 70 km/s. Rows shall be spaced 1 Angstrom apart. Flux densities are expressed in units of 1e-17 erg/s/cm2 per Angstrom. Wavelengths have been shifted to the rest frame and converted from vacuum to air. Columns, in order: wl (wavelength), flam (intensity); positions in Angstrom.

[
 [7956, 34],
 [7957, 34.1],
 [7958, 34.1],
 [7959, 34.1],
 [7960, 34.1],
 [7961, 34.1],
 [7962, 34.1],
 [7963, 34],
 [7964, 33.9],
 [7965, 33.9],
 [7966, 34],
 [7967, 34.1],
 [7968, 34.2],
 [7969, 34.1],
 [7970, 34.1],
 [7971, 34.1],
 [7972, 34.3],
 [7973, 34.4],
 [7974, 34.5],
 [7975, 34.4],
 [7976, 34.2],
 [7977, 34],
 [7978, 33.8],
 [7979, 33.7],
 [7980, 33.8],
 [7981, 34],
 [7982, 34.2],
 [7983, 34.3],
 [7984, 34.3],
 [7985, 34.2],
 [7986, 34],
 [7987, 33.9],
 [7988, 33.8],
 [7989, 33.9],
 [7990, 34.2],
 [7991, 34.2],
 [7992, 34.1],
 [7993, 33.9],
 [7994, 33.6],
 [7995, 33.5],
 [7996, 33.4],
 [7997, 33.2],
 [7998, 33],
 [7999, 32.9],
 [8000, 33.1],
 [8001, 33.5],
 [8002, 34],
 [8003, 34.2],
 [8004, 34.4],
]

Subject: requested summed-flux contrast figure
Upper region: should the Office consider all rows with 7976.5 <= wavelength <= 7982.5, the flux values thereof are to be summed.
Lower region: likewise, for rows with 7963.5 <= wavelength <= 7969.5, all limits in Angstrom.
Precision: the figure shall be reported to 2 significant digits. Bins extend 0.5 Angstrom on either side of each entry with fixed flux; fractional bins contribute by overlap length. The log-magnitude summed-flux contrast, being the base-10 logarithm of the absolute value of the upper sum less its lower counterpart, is -0.15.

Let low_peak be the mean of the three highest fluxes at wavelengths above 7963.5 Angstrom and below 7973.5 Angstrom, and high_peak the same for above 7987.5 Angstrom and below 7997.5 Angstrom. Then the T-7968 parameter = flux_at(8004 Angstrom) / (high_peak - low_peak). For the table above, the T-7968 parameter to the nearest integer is -258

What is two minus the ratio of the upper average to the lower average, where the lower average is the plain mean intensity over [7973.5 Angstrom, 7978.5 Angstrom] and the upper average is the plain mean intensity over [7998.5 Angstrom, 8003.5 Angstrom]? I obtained 1.02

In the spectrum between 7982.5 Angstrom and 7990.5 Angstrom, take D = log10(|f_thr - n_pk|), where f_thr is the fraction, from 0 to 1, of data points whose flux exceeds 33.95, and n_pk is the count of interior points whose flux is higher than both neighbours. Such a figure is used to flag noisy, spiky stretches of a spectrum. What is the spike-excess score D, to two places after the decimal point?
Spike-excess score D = -0.20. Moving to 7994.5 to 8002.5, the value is -0.90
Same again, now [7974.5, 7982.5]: -0.20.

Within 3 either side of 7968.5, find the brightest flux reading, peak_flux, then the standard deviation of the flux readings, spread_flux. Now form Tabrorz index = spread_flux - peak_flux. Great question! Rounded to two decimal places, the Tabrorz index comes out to -34.14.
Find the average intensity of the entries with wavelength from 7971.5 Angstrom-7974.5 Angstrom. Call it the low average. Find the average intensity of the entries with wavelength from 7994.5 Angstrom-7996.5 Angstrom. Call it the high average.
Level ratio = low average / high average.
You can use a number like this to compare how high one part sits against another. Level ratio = 1.03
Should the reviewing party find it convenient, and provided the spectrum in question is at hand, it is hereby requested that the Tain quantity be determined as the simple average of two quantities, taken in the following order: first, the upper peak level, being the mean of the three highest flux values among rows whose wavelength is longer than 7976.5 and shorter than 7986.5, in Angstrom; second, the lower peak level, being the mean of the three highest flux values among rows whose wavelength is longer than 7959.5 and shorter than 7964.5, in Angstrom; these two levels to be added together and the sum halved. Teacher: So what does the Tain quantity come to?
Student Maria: 34.2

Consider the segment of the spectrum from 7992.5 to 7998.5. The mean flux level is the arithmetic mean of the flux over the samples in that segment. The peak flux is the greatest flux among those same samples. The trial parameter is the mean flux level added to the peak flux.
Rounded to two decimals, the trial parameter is 67.33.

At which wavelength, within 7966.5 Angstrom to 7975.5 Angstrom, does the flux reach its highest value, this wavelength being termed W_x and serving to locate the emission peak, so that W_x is 7974 Angstrom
